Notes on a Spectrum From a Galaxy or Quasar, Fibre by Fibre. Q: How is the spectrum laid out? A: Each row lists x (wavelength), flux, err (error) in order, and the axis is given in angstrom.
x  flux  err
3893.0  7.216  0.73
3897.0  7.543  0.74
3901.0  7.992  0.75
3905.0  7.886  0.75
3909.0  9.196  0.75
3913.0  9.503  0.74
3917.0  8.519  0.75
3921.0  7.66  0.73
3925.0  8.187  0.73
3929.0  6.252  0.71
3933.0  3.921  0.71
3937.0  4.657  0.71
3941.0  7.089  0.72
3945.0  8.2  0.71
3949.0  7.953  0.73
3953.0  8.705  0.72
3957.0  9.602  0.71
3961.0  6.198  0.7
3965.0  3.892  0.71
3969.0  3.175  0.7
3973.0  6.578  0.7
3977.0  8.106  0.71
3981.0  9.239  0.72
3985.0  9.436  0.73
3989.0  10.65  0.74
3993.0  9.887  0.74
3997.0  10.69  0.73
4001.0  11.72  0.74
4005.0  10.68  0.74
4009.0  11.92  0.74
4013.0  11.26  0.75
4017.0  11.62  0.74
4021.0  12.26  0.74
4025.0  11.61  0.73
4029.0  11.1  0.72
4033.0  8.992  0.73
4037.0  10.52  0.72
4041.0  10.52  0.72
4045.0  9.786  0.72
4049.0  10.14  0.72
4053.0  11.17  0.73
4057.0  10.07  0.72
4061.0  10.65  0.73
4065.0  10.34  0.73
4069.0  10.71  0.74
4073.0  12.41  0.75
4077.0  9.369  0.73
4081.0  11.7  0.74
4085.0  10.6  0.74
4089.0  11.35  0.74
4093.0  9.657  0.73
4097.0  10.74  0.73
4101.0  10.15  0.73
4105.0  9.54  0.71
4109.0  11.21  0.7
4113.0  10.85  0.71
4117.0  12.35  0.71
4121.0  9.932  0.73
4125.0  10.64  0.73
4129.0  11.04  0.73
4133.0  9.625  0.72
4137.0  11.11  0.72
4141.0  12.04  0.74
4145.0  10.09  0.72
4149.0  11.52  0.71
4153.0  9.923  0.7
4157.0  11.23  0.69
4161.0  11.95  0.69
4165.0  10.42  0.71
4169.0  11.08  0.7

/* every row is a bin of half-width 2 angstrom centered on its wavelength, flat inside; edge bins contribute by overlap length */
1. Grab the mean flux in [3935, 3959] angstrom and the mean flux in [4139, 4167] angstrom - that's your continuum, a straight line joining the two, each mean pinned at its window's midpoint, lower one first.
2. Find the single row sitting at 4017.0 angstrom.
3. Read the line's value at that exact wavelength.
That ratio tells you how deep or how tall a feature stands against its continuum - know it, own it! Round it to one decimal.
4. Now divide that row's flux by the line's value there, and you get 1.3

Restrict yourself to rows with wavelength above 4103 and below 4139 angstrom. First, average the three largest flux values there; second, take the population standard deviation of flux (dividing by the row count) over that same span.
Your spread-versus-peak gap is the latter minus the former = -10.7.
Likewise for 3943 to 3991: -7.7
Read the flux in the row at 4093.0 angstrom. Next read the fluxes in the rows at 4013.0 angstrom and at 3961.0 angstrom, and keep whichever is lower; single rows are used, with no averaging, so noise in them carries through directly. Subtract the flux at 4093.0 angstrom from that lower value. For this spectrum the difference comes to -3.5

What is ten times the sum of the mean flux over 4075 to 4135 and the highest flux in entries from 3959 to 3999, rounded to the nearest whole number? 213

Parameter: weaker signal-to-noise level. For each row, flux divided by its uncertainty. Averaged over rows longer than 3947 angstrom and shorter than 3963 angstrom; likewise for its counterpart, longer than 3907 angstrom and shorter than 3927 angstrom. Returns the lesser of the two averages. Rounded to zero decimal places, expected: 11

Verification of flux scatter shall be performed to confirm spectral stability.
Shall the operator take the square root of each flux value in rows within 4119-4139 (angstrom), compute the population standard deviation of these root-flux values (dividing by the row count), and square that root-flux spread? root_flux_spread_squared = 0.009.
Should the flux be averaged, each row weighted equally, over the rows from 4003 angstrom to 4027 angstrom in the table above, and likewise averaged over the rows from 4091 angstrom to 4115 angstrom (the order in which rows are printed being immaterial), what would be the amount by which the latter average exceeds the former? -1.2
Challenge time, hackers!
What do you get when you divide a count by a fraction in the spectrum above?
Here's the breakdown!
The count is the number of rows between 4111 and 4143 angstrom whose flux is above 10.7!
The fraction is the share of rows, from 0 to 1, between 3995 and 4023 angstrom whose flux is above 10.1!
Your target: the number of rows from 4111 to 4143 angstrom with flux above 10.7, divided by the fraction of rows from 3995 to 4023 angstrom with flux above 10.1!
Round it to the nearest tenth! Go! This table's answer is 5.0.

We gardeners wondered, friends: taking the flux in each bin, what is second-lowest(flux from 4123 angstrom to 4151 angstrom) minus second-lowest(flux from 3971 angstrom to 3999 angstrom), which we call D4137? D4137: 2.0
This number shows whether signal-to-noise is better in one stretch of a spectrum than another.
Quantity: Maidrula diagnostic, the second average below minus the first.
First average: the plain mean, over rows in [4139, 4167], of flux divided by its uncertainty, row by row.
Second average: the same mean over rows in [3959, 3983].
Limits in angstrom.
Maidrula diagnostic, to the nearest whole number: -7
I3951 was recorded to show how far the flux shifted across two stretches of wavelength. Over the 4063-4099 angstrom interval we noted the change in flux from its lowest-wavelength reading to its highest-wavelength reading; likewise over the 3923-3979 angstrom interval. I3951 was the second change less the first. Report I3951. 0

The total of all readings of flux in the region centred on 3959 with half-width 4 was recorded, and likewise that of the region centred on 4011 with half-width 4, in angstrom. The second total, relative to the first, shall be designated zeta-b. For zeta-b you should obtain 1.5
